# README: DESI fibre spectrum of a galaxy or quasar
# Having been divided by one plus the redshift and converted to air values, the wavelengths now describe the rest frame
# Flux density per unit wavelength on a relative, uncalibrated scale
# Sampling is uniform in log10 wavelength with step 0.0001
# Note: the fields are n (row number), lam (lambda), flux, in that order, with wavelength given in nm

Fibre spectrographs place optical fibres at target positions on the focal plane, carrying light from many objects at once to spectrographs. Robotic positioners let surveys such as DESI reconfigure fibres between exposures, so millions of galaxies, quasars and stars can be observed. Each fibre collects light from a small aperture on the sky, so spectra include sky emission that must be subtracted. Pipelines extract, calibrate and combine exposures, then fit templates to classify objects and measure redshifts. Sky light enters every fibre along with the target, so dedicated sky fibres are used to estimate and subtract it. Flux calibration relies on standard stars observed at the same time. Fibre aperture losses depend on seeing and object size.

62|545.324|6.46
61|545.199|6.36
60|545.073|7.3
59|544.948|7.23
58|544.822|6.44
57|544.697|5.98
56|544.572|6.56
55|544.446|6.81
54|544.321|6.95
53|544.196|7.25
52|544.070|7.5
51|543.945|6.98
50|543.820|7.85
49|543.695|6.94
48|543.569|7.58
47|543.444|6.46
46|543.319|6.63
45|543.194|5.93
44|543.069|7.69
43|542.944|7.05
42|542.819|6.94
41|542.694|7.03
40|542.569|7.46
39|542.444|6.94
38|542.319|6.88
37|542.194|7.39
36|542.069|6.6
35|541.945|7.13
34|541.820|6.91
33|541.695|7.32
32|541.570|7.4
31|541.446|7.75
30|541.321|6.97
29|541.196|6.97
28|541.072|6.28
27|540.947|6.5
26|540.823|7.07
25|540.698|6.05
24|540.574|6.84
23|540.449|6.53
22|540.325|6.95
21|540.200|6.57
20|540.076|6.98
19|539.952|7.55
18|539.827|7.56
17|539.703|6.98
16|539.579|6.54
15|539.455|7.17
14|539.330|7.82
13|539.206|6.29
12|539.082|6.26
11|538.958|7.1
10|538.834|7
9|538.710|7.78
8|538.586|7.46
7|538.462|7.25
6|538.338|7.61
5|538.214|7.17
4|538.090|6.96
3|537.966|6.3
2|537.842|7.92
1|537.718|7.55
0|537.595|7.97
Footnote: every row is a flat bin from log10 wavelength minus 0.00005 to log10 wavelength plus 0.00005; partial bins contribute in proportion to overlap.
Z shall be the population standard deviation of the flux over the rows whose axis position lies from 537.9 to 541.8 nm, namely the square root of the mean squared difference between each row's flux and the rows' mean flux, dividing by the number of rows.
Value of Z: 0.485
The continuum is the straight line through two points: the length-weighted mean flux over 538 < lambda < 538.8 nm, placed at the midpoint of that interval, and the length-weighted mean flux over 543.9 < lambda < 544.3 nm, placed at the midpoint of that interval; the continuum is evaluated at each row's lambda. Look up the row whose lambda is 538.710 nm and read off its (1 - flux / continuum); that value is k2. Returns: -0.06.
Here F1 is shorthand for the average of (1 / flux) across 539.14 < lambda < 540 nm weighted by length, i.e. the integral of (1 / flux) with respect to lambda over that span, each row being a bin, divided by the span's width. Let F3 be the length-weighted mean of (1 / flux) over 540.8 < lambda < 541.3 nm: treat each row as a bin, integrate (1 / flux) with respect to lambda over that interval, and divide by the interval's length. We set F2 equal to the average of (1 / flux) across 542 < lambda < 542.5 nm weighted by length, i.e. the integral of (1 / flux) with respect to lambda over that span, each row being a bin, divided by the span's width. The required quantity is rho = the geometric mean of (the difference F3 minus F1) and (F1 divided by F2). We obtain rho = 0.091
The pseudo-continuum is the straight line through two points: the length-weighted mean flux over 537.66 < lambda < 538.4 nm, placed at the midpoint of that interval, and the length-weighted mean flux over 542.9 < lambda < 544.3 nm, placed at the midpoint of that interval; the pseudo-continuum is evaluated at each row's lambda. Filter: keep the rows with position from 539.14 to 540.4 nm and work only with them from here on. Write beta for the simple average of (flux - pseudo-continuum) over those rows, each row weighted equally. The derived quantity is -0.15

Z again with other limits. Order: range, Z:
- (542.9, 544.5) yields 0.514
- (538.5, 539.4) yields 0.595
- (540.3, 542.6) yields 0.414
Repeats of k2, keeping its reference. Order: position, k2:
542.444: 0.04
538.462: 0.01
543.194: 0.18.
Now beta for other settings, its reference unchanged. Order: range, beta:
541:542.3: -0.06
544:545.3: -0.21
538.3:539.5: -0.04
